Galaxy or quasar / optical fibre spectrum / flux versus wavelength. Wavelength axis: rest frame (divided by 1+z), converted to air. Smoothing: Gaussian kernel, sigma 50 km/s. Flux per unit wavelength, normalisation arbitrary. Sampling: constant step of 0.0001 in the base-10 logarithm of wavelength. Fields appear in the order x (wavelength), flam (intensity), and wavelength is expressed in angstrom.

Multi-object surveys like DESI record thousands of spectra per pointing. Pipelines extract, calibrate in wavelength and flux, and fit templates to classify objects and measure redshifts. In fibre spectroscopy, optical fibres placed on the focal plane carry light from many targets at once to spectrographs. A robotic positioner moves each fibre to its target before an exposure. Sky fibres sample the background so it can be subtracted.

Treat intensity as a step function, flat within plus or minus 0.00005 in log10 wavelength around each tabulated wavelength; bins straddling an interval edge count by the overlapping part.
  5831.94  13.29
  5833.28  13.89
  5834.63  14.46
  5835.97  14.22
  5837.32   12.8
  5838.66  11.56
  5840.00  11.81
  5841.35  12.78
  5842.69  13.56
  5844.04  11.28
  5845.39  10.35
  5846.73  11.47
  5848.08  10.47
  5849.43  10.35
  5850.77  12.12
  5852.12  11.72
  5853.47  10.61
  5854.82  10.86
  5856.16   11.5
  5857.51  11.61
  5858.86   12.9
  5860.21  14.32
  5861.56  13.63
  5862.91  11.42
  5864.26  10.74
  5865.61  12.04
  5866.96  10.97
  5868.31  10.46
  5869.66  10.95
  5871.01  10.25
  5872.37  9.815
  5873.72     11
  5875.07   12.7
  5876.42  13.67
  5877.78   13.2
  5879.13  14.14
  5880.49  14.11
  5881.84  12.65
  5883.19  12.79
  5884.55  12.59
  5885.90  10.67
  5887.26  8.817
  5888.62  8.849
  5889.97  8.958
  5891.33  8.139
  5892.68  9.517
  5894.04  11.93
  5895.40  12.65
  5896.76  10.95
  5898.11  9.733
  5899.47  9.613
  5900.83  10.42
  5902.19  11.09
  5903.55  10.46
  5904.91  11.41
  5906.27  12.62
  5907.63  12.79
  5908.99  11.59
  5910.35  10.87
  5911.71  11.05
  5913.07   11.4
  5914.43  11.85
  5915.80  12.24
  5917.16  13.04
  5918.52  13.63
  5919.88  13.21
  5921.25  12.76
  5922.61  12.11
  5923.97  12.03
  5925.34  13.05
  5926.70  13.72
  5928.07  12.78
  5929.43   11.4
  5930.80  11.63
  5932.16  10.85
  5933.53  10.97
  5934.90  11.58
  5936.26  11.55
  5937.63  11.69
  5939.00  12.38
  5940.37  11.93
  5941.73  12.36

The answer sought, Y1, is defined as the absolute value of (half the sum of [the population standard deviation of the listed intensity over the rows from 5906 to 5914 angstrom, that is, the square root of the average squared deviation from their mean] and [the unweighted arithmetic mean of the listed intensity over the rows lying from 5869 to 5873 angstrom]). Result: 5.5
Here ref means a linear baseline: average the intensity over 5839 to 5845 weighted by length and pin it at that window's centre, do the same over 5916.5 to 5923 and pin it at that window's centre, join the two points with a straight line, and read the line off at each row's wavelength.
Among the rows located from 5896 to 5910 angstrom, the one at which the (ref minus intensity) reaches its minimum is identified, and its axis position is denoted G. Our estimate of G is 5907.63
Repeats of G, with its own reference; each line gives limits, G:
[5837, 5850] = 5842.69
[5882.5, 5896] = 5883.19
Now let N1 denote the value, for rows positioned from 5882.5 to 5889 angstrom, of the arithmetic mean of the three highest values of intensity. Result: 12.0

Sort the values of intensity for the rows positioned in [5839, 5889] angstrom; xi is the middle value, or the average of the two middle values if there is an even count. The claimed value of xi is 11.5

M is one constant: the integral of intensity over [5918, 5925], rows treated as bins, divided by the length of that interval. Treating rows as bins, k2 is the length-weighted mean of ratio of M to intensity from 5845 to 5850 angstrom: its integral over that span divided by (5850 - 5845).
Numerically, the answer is 1.19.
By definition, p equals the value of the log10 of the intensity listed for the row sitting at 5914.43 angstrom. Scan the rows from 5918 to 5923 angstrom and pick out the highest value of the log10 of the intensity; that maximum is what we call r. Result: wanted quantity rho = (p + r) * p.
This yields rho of 2.37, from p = 1.07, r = 1.13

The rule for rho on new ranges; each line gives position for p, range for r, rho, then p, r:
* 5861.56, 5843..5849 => 2.49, 1.13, 1.06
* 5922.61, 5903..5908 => 2.37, 1.08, 1.11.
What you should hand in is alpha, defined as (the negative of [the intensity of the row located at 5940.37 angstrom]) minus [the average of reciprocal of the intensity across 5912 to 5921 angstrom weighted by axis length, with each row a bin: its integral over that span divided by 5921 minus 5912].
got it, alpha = -12.0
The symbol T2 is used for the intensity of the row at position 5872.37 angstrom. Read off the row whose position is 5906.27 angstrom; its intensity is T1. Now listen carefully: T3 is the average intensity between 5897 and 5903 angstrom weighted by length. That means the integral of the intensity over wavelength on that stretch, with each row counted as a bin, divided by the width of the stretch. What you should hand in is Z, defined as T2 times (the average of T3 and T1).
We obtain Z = 112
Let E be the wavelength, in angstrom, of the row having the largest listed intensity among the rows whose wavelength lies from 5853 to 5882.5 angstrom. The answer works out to 5860.21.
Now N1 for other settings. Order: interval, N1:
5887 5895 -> 10.1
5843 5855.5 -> 11.8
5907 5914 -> 11.9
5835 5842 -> 13.3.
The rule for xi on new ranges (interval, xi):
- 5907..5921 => 12.0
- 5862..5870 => 11.0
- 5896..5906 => 10.5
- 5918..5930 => 12.8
